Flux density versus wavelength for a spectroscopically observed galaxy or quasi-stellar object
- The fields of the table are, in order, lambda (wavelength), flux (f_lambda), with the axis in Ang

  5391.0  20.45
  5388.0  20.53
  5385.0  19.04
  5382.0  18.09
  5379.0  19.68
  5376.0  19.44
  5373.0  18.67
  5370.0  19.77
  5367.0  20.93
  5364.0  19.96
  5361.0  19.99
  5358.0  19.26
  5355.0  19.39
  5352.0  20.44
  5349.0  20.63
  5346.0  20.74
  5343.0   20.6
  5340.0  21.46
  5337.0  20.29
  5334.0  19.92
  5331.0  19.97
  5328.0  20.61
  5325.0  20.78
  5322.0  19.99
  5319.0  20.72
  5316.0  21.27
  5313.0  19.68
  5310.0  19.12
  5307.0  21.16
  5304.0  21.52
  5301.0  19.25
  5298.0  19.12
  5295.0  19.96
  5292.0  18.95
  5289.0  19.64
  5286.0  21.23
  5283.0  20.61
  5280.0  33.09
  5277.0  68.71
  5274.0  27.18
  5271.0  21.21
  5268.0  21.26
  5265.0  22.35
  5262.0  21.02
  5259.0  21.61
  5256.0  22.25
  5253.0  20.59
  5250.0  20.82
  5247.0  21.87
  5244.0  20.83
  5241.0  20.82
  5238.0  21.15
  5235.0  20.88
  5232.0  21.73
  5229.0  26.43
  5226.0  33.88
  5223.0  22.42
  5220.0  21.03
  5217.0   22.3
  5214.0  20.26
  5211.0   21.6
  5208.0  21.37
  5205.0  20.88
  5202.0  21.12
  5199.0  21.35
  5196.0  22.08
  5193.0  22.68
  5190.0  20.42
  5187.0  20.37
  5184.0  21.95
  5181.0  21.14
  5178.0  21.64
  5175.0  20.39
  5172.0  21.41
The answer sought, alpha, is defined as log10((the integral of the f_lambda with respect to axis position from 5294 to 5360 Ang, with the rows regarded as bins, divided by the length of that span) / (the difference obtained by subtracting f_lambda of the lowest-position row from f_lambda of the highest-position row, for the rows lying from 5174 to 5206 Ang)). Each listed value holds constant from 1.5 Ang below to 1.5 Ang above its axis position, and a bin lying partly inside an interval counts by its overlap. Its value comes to 1.6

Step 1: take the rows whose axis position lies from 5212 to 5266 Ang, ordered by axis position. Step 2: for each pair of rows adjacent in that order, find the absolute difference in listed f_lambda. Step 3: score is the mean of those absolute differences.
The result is 2.1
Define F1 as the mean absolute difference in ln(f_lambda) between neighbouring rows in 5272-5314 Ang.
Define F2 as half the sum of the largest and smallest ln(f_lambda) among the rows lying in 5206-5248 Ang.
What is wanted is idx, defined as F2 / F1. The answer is 16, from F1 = 0.203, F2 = 3.27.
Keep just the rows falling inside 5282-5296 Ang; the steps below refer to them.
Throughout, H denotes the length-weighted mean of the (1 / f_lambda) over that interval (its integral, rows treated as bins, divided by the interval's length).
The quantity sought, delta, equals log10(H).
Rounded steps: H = 0.050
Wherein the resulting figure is -1.30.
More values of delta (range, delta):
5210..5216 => -1.32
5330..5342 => -1.31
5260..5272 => -1.33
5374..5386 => -1.28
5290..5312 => -1.30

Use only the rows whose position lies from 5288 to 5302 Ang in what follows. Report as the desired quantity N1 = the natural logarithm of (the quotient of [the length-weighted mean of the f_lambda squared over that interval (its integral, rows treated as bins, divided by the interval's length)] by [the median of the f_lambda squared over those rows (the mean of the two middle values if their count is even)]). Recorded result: 0.014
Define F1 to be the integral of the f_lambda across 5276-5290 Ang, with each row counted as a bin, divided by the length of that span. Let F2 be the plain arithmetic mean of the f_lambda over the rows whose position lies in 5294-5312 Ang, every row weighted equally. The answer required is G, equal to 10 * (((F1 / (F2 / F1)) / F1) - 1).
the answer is 6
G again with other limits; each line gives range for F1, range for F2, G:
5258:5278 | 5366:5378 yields 4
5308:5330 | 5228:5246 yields -1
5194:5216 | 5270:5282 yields -4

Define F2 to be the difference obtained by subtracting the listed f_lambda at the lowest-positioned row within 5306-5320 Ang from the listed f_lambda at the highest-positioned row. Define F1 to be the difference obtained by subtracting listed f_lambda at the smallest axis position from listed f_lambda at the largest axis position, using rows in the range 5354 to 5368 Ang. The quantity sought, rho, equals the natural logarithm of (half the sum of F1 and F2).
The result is -0.6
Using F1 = 1.5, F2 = -0.4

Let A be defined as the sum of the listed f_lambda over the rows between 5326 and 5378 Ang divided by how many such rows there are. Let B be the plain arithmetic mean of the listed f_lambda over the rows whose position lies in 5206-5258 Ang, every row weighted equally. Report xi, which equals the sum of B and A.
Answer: 42.5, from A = 20.1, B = 22.4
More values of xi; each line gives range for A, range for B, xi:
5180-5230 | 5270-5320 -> 46.7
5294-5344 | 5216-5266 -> 42.8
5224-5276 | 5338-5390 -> 42.6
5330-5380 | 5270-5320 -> 44.3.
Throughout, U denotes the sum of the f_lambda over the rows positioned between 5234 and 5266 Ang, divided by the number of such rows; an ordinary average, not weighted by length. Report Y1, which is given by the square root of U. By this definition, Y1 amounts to 4.61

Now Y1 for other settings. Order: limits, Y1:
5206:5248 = 4.76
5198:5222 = 4.61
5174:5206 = 4.61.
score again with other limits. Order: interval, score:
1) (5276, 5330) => 3.6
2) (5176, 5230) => 1.9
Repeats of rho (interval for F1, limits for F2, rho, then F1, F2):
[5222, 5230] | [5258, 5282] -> 2.0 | 4.0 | 11.5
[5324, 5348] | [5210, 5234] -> -3.1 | 0.0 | 0.1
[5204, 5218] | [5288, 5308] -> 0.4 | 1.4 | 1.5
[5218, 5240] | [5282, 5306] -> -0.7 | 0.1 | 0.9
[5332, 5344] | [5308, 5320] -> 0.1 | 0.7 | 1.6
